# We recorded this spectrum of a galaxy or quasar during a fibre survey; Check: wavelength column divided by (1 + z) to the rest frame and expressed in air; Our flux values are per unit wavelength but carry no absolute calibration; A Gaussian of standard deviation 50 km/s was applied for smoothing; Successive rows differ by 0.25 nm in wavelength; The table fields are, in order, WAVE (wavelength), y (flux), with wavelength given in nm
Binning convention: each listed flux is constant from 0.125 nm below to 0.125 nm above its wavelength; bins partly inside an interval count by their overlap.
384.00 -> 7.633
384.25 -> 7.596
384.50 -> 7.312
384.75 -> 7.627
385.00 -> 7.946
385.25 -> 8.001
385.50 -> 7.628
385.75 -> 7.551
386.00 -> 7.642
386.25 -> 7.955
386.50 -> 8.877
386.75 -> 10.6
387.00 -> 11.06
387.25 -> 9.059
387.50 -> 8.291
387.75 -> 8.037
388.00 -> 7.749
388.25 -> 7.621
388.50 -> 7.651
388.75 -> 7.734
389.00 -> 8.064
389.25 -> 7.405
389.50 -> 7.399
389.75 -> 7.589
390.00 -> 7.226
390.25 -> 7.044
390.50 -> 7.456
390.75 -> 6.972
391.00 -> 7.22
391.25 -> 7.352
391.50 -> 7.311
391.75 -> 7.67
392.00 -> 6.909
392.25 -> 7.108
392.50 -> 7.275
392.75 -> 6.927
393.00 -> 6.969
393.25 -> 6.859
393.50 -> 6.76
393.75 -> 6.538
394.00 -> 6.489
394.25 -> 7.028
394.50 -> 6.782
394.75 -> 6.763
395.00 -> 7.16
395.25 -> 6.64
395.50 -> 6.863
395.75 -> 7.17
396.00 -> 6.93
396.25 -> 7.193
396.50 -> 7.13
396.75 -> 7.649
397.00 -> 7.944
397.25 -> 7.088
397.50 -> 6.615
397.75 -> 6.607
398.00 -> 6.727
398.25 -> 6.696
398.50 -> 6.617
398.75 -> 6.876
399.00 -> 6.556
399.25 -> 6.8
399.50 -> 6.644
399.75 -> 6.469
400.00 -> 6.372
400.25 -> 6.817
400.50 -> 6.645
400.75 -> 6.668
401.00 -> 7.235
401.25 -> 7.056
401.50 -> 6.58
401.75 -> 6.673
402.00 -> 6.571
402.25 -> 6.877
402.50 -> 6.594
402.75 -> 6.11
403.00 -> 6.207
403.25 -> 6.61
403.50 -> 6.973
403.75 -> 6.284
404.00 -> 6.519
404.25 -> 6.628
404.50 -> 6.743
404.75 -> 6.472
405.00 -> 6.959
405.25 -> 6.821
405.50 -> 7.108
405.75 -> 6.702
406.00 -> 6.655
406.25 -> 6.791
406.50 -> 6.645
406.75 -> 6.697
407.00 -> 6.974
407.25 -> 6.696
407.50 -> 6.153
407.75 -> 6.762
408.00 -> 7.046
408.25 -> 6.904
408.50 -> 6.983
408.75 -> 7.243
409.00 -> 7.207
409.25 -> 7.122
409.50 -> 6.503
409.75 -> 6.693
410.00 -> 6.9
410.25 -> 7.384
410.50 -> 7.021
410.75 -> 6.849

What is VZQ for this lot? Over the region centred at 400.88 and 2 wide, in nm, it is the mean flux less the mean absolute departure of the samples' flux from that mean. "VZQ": 6.55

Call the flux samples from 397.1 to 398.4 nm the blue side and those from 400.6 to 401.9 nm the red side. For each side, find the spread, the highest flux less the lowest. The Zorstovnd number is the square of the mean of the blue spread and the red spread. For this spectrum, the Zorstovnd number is 0.32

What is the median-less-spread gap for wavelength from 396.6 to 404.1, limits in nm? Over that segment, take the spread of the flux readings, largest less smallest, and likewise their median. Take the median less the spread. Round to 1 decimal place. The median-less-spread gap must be 4.8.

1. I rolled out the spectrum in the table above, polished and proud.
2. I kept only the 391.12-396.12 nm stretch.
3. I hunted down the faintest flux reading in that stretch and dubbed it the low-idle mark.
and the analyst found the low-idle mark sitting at 6.489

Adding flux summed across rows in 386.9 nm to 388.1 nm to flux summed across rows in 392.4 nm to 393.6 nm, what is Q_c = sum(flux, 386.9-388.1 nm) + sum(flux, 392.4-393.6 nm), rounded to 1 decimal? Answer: 79.0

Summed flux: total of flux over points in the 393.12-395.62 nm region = 67.9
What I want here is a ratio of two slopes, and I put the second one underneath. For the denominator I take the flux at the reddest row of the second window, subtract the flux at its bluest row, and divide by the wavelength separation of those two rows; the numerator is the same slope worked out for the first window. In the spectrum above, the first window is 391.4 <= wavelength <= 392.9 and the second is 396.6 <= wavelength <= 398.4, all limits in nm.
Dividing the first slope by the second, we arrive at 0.5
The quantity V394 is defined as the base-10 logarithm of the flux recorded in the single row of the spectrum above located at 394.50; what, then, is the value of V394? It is 0.831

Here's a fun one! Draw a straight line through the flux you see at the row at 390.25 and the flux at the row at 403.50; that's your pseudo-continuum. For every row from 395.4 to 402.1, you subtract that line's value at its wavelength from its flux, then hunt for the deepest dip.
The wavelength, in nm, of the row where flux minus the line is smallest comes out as 400.00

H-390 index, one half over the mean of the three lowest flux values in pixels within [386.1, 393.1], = 0.0721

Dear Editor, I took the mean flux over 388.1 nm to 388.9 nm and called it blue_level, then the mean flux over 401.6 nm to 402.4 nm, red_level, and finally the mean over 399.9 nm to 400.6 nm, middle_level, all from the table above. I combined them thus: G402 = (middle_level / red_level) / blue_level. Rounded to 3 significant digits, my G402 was 0.129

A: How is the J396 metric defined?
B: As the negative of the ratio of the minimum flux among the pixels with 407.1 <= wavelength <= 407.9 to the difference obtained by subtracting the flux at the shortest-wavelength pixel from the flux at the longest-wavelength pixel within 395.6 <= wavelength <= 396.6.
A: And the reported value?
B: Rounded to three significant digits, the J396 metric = 154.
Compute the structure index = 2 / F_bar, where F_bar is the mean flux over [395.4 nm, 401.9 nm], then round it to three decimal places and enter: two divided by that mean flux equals 0.291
